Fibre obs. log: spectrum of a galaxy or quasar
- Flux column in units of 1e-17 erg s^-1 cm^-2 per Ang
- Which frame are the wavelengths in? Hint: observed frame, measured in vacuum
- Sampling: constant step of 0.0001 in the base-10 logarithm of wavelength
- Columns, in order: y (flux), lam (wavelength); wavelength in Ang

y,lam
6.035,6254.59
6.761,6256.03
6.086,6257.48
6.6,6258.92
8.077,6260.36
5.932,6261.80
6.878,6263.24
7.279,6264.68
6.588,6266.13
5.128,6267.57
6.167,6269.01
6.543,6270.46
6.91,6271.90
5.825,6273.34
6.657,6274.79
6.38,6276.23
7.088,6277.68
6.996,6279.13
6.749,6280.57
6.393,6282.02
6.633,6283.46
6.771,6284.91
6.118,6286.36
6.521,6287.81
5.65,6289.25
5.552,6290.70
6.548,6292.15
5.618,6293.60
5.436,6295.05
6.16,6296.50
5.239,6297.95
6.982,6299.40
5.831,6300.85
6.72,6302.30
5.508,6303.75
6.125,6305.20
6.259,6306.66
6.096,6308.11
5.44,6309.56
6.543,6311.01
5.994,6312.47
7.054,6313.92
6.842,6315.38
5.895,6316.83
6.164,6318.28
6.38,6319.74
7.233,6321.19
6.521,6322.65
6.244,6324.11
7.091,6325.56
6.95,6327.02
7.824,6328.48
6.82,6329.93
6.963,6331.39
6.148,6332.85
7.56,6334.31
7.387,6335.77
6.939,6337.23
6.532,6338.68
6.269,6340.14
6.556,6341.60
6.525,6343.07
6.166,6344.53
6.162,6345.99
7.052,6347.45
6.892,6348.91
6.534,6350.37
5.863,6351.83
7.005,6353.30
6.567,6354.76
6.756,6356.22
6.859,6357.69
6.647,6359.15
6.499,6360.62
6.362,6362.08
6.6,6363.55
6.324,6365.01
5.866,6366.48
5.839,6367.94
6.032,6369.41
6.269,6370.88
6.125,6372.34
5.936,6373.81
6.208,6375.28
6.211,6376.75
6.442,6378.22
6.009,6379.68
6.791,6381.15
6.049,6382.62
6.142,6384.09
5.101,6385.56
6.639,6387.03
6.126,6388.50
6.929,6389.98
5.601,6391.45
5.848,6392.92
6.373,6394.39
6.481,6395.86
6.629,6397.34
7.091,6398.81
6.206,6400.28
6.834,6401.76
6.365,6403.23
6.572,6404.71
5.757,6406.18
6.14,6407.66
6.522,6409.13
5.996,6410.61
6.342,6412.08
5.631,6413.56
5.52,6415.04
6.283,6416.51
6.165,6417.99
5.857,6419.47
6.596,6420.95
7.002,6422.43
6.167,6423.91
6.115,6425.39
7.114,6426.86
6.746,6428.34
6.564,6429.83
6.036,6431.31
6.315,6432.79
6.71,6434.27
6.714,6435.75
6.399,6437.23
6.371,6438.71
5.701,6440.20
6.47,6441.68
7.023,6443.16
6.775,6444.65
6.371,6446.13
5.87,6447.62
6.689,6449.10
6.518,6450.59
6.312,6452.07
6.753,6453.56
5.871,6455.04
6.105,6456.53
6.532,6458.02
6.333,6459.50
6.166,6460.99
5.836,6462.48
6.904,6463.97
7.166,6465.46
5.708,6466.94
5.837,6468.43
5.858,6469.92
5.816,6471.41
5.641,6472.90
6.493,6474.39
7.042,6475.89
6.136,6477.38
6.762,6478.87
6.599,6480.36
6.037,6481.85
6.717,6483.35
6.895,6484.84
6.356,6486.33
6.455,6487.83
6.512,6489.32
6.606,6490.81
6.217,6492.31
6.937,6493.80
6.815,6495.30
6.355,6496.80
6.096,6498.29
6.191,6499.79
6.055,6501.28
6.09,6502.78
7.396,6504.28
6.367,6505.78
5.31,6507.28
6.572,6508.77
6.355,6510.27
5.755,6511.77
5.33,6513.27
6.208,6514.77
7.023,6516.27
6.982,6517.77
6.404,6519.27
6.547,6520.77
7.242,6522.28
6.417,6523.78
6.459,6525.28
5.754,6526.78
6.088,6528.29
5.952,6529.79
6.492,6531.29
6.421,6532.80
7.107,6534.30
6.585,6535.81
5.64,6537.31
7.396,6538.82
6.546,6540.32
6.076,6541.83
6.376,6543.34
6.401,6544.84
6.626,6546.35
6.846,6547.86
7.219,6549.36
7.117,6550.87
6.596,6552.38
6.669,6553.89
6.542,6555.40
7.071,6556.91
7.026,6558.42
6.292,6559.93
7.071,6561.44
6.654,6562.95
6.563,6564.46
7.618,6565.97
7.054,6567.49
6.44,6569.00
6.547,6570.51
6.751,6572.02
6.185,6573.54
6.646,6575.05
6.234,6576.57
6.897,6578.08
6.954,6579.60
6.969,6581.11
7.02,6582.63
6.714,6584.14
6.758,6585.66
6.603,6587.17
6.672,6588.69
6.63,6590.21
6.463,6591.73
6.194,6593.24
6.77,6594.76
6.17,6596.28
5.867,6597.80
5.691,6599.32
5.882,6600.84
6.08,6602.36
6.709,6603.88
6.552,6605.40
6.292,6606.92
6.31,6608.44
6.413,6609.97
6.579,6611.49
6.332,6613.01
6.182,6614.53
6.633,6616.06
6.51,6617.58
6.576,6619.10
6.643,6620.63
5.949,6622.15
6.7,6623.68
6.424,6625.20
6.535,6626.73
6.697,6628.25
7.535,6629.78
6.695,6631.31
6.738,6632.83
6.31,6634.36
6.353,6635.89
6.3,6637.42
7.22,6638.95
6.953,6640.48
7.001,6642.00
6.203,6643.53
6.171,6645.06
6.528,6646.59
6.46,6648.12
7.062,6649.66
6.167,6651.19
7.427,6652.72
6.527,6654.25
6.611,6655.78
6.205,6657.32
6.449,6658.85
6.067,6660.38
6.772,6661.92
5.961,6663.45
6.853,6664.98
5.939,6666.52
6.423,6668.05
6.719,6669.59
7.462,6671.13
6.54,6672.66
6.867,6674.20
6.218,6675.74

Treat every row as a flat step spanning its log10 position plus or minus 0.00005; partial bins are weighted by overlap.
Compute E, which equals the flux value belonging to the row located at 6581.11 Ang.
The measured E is 6.969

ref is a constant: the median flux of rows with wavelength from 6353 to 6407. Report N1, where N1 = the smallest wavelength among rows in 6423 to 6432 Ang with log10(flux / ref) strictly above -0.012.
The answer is 6426.86 Ang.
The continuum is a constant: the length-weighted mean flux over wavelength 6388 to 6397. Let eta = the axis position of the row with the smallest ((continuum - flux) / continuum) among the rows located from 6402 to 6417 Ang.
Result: 6404.71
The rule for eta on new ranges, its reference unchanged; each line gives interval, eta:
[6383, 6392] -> 6389.98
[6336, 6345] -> 6337.23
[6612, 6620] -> 6616.06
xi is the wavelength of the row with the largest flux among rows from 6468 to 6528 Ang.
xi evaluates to 6504.28 Ang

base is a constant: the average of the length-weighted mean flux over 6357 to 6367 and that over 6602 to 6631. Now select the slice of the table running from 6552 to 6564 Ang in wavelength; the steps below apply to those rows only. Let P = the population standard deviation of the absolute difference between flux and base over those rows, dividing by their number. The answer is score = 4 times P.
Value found 0.84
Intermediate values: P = 0.21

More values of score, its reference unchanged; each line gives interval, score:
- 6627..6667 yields 1.04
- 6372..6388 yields 1.34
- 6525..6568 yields 1.23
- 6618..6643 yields 1.07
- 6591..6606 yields 0.94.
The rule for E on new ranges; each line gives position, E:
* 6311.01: 6.543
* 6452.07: 6.312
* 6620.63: 6.643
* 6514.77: 6.208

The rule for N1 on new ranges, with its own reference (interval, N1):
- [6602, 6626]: 6603.88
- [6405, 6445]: 6409.13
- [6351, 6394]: 6353.30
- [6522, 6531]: 6522.28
